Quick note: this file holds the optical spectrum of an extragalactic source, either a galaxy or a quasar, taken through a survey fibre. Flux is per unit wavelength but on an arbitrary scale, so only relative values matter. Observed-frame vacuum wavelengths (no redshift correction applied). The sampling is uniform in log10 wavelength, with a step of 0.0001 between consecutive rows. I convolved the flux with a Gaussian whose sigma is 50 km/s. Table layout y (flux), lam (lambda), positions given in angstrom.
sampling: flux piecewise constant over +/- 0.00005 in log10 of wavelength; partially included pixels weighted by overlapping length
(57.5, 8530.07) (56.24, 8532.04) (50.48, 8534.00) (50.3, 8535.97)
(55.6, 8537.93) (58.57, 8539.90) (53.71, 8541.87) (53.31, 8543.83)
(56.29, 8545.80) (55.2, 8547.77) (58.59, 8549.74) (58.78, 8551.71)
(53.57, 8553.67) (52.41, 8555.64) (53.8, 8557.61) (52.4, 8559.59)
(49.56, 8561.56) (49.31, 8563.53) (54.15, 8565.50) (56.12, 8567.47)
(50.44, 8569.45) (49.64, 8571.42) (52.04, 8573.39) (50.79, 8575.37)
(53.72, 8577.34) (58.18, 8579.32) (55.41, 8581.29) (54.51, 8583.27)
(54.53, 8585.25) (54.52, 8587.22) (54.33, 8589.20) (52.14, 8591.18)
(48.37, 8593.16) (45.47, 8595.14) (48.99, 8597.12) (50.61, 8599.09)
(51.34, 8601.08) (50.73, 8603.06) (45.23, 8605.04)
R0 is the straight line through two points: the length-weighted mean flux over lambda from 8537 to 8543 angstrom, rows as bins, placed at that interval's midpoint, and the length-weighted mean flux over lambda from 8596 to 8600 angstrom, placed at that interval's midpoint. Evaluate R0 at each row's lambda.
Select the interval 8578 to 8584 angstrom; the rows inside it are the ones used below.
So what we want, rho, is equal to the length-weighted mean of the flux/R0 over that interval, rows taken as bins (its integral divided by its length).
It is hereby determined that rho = 1.09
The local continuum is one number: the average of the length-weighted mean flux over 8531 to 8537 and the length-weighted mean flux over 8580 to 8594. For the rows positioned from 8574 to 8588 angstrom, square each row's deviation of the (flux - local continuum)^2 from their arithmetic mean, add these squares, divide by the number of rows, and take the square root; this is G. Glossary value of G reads 9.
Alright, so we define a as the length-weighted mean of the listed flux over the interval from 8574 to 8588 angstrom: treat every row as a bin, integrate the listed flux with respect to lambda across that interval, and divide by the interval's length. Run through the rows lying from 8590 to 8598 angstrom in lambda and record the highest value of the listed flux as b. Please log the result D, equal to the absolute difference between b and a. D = 2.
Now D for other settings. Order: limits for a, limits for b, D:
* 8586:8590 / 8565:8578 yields 2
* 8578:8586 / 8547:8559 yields 3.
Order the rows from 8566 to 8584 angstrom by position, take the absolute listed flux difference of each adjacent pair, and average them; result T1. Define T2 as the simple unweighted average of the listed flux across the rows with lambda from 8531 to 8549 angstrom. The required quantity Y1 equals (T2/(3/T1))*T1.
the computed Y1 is 127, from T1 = 2.6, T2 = 54.4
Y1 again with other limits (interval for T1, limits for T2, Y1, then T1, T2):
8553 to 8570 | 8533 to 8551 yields 109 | 2.4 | 54.7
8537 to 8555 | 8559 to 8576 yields 120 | 2.6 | 51.6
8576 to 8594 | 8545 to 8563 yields 58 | 1.8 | 54.5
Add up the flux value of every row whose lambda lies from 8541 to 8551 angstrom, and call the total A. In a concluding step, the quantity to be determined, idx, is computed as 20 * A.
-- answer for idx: 5542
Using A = 277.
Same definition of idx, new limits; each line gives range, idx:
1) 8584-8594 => 5278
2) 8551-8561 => 5419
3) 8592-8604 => 5910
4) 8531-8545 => 7564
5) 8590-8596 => 2920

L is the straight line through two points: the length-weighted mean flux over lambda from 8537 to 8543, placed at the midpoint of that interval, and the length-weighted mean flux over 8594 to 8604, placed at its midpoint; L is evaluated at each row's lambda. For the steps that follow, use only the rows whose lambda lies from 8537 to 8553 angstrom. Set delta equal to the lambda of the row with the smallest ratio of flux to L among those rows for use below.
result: 8543.83 angstrom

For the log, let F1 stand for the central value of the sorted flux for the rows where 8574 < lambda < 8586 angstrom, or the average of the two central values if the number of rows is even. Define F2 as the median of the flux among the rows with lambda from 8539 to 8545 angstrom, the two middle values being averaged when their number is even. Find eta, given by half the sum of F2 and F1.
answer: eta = 54.1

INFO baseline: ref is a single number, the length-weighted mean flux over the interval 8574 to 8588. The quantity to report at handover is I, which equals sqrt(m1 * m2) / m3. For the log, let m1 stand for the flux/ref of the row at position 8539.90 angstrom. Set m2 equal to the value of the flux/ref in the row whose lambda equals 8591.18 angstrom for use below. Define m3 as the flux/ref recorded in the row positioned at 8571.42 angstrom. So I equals 1.11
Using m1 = 1.08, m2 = 0.96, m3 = 0.91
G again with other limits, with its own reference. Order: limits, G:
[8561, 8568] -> 5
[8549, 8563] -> 14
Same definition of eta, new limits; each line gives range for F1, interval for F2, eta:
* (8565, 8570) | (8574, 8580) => 53.9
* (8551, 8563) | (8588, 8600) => 51.4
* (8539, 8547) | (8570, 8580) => 53.5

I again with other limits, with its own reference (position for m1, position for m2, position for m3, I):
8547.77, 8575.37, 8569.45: 1.05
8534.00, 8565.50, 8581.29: 0.94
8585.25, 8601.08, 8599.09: 1.05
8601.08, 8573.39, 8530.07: 0.90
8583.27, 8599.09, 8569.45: 1.04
